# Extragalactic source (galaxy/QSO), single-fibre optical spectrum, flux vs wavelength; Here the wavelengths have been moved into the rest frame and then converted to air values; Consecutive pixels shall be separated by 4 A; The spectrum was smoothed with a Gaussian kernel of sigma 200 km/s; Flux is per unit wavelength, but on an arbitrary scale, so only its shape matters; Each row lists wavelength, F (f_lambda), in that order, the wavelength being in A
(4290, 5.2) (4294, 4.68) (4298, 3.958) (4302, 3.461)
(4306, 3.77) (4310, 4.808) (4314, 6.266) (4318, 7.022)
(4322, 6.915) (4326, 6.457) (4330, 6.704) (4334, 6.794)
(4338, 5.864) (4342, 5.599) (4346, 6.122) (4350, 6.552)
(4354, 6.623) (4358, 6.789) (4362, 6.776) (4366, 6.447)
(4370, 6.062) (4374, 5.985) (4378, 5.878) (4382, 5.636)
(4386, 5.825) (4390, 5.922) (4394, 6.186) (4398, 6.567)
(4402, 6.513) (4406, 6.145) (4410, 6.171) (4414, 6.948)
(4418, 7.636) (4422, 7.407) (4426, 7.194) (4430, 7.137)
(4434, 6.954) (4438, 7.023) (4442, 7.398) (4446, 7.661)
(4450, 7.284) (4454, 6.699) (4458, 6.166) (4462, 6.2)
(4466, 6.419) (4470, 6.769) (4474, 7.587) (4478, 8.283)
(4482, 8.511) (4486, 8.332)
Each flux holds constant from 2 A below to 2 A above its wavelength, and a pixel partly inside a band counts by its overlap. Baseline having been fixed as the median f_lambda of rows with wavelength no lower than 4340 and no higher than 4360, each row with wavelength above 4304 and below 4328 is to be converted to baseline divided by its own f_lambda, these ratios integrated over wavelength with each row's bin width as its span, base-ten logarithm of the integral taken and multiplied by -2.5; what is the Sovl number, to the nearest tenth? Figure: -3.6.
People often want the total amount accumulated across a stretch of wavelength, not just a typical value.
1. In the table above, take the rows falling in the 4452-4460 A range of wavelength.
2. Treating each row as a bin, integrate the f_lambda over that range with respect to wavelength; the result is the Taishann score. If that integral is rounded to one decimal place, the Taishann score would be 51.5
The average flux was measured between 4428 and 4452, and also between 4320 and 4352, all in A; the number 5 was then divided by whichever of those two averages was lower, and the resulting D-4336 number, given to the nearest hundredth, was 0.78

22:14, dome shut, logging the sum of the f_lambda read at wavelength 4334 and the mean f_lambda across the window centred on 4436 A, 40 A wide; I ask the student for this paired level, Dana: 14.0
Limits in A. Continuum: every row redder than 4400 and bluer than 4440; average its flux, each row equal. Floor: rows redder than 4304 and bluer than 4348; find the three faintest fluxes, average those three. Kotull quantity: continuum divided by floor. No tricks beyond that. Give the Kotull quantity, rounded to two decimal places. 1.46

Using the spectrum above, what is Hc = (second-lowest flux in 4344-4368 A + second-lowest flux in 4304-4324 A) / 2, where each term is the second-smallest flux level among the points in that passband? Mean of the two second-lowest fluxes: 5.6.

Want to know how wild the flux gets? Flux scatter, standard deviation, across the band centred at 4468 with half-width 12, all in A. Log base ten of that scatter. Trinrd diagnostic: -0.1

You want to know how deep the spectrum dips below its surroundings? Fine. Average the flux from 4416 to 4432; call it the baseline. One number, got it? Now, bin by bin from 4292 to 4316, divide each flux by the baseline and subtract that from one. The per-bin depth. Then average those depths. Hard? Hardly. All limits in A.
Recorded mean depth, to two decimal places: 0.39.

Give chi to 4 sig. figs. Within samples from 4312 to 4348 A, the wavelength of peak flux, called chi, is 4318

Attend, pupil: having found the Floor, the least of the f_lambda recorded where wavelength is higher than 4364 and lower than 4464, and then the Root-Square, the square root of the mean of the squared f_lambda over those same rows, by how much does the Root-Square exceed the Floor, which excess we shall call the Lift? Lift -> 1.0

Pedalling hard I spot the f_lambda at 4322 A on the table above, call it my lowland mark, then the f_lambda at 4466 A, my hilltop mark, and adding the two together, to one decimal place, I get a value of 13.3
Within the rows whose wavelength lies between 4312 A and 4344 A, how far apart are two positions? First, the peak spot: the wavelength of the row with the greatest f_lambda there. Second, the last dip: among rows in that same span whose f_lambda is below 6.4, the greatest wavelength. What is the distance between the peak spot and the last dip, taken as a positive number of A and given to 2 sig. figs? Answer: 24 A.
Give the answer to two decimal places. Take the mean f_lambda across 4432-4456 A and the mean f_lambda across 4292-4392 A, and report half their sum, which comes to 6.52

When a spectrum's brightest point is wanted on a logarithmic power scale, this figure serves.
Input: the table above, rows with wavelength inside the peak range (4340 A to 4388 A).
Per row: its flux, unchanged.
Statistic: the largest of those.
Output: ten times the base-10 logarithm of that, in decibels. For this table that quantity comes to 8.3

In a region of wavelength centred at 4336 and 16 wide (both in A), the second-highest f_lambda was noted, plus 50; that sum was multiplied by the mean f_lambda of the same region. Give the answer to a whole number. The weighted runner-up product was 354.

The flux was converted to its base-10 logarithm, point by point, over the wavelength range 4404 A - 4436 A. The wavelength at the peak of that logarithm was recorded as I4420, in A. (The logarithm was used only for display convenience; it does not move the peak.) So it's 4418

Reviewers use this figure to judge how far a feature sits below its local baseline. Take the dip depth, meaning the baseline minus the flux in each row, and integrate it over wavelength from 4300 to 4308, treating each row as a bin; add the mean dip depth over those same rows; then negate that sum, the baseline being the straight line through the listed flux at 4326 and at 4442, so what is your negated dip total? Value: -24.0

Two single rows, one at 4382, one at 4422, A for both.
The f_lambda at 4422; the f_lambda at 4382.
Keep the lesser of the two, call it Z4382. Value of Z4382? 5.6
